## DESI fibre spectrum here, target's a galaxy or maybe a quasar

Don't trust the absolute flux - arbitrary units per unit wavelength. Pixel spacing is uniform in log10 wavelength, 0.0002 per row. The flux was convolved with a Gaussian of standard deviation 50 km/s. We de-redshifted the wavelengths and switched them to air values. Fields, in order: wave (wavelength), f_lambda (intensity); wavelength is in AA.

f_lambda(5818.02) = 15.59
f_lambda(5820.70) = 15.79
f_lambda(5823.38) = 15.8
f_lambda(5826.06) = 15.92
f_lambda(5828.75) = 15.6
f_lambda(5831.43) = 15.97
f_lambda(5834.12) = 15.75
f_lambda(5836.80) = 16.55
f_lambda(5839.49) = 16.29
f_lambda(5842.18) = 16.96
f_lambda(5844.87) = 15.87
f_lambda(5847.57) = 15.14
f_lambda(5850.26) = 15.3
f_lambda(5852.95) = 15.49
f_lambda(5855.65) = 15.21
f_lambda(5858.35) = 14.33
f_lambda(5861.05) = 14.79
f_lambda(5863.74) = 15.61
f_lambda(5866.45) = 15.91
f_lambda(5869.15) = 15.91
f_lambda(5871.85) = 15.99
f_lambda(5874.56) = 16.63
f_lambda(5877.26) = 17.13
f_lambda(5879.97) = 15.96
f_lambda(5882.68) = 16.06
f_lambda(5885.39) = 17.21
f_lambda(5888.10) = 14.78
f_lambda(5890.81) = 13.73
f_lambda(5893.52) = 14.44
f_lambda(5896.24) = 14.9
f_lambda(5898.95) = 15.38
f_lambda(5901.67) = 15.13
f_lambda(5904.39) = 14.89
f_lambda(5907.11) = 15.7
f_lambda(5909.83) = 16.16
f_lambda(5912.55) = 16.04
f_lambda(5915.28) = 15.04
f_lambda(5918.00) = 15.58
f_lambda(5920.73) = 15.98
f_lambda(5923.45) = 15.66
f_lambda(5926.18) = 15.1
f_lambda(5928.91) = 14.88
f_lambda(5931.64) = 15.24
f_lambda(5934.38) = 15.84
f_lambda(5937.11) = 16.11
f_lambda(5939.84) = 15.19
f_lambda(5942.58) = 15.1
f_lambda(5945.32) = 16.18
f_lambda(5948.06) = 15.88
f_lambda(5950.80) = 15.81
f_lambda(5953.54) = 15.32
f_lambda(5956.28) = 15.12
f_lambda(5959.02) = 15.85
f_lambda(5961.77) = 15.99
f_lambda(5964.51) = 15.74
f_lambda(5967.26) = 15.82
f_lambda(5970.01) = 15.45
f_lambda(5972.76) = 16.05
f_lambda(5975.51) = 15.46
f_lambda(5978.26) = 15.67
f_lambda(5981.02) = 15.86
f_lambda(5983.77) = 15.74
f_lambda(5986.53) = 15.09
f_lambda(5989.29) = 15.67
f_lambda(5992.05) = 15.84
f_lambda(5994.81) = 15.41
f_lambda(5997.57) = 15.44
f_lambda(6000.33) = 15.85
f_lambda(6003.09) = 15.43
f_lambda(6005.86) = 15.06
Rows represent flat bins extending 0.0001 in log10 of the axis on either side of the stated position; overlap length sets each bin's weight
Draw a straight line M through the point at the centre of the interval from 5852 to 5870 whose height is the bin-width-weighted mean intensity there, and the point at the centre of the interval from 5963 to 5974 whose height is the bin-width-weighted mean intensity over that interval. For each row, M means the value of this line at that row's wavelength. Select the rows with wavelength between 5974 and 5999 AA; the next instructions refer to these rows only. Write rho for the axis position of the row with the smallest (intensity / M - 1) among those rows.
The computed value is 5986.53 AA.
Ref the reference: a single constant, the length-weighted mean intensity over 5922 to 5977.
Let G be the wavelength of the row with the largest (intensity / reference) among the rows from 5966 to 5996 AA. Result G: 5972.76 AA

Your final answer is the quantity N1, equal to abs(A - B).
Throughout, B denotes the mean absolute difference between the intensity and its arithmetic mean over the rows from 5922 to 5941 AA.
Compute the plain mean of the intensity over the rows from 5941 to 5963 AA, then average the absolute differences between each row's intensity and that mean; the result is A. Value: 0.02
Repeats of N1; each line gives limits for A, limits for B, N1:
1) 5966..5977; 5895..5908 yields 0.03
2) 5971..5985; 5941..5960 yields 0.21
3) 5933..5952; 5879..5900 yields 0.51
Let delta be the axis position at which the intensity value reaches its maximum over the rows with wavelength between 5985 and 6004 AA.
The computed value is 6000.33 AA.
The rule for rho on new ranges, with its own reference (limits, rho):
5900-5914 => 5904.39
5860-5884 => 5861.05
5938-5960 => 5956.28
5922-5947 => 5928.91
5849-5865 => 5858.35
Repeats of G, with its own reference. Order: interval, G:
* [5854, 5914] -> 5885.39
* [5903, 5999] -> 5945.32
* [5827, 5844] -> 5842.18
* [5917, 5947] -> 5945.32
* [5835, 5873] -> 5842.18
